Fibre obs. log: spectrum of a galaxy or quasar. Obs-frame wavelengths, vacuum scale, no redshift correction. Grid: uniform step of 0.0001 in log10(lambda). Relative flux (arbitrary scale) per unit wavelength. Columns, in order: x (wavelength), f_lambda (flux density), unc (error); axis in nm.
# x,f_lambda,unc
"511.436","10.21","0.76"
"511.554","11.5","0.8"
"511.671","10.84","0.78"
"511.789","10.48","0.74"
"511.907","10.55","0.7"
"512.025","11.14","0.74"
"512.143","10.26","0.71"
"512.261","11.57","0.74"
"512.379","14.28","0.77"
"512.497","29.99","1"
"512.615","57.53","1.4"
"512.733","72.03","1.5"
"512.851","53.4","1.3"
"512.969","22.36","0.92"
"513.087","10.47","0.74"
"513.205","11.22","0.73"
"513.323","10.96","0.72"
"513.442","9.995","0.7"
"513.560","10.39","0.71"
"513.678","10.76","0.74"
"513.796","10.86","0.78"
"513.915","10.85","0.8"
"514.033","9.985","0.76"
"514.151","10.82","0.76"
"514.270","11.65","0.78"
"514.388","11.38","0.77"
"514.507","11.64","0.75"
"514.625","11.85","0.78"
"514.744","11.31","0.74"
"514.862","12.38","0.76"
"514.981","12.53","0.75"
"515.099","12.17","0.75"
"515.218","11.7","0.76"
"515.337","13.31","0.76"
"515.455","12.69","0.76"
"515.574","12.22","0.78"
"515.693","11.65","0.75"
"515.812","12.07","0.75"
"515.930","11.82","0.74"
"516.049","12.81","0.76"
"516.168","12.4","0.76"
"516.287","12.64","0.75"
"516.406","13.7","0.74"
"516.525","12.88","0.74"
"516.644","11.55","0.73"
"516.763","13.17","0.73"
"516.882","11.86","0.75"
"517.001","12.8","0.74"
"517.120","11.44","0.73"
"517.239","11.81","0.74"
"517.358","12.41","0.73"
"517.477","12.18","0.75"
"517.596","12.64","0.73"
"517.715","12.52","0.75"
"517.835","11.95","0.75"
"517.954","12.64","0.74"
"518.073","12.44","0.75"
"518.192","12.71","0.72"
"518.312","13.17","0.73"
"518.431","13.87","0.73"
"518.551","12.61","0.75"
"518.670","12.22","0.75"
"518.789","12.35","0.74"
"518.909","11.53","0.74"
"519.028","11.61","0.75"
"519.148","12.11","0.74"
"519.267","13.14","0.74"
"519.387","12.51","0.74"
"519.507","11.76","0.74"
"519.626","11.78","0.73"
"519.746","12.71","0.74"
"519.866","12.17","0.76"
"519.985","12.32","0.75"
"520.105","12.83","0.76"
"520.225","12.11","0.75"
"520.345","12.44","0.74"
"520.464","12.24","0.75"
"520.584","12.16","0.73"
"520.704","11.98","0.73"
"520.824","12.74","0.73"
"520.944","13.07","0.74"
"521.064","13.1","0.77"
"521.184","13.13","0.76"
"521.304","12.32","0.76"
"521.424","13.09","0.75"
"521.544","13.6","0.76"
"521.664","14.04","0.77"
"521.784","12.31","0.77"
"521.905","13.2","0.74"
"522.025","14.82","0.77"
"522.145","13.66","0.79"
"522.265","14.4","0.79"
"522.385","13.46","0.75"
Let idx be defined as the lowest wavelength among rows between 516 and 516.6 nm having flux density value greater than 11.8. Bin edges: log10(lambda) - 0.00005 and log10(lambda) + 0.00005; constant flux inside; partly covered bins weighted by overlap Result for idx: 516.049 nm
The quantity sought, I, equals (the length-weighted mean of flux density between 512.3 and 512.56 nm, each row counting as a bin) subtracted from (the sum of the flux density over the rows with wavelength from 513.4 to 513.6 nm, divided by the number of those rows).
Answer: -11.7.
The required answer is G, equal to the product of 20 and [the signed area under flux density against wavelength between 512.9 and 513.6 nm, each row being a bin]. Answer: 185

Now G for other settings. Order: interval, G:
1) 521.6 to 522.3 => 192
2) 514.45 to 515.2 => 180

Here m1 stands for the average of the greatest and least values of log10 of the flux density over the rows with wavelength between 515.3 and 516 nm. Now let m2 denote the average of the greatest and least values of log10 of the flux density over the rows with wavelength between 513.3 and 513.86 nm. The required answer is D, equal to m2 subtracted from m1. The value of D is 0.075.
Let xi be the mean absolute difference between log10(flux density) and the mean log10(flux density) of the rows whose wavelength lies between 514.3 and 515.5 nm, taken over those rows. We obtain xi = 0.019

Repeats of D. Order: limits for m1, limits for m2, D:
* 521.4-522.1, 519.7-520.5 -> 0.035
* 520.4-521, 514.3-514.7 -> 0.032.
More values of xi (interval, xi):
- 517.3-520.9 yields 0.013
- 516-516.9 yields 0.018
